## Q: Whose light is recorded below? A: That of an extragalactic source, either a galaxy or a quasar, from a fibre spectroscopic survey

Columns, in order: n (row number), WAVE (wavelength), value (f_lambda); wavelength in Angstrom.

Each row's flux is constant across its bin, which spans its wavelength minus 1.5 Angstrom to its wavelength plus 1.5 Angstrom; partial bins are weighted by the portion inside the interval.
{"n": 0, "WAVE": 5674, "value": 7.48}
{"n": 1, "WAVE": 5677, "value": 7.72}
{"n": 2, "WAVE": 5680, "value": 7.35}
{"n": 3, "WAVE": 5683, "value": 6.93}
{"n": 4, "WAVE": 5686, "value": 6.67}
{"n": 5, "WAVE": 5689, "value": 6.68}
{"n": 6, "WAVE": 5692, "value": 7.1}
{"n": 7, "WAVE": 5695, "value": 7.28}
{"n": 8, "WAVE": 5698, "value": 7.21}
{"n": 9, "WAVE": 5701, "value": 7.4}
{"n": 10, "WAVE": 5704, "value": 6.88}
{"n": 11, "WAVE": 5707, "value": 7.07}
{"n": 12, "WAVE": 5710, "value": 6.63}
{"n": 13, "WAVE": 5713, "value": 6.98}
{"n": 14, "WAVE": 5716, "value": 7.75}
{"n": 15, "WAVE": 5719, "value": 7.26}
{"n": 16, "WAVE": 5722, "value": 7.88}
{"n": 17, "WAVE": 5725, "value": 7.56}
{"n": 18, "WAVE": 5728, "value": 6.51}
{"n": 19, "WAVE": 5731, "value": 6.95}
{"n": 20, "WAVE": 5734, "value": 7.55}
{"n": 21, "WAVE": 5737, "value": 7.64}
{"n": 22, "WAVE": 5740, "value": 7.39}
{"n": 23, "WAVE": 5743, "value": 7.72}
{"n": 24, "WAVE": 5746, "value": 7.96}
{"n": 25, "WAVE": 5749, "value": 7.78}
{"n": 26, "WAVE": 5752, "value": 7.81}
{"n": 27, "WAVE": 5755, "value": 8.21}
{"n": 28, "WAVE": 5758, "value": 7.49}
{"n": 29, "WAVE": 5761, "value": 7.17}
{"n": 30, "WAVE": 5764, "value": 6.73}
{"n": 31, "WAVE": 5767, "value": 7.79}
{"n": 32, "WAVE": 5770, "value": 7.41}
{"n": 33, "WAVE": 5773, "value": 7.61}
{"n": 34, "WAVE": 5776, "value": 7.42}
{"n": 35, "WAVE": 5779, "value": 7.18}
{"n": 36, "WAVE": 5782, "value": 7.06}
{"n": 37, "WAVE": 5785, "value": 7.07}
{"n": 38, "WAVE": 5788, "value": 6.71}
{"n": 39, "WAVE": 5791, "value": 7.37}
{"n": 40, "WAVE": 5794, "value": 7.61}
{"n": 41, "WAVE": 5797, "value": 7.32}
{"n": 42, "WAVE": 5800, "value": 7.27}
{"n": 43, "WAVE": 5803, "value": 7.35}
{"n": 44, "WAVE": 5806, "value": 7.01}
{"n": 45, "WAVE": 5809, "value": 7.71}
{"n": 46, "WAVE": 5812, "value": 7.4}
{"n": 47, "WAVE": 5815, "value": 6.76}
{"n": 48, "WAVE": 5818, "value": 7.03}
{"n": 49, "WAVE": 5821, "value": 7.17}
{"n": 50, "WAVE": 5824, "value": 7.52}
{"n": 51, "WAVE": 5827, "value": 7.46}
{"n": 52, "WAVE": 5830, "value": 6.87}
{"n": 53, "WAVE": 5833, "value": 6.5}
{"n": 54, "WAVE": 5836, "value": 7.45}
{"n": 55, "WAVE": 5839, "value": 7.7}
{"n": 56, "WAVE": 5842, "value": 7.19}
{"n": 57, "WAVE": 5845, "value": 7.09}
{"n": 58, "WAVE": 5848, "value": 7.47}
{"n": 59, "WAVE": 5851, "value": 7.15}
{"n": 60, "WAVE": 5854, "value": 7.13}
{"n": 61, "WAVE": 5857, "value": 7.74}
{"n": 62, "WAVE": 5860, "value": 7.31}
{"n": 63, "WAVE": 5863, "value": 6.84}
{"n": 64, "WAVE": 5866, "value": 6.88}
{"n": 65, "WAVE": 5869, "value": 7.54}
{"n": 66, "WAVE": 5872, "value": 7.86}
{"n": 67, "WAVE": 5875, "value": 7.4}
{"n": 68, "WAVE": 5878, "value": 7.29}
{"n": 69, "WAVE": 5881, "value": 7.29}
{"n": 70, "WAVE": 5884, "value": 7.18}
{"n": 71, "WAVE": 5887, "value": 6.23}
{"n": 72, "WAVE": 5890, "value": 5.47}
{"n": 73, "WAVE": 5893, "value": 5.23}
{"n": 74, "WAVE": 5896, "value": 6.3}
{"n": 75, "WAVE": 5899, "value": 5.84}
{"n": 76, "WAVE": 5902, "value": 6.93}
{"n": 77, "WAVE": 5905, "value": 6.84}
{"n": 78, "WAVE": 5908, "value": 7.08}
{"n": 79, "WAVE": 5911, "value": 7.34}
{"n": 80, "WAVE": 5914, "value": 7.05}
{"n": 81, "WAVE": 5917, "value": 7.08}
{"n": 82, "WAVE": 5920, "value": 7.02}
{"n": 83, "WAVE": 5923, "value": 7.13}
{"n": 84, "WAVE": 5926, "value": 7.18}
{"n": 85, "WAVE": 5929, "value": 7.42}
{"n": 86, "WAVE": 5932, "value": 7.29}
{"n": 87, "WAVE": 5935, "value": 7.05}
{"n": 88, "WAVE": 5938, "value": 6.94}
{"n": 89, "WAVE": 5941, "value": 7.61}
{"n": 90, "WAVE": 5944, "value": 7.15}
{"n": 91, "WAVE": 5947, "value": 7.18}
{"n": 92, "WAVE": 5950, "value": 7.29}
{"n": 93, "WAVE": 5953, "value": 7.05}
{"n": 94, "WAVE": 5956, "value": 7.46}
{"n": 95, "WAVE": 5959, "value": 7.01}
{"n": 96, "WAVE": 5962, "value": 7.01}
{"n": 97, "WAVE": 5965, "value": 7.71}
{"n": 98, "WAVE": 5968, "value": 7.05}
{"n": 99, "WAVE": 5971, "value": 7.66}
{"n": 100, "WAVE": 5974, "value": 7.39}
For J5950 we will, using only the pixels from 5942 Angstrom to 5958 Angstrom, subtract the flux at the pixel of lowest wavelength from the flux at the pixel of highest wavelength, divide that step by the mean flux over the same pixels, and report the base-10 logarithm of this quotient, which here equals -1.4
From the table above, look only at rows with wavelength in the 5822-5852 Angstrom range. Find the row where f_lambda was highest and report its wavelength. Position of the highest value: 5839 Angstrom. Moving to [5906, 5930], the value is 5929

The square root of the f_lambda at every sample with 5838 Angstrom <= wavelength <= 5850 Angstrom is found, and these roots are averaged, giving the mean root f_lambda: 2.71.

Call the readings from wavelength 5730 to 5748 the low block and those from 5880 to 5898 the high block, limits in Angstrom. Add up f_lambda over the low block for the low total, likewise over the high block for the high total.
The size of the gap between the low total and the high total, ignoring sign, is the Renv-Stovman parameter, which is 7.5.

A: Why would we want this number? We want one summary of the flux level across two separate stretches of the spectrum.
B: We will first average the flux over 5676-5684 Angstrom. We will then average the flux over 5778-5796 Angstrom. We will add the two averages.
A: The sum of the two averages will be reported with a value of 14.50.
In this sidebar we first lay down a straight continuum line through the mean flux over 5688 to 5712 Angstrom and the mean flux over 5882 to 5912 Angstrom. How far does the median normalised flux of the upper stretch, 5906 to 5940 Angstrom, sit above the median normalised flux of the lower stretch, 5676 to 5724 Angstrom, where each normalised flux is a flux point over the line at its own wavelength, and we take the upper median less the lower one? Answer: 0.10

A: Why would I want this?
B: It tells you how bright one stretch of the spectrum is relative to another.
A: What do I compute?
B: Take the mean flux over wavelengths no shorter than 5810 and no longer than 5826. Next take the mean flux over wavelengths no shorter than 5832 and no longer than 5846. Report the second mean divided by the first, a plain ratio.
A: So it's 1.00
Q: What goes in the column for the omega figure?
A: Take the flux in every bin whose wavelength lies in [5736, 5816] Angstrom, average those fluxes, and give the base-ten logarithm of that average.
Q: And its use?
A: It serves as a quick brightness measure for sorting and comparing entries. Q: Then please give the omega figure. 0.870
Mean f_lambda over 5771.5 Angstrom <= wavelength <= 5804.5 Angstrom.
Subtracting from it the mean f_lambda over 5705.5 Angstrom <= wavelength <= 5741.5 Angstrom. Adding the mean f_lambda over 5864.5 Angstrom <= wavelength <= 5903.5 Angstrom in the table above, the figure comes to 6.7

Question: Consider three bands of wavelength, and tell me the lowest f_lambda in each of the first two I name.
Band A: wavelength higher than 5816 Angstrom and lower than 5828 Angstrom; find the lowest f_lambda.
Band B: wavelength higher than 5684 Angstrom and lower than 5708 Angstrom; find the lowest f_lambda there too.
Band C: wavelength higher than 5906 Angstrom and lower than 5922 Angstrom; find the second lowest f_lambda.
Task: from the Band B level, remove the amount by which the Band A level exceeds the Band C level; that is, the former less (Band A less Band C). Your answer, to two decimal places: 6.69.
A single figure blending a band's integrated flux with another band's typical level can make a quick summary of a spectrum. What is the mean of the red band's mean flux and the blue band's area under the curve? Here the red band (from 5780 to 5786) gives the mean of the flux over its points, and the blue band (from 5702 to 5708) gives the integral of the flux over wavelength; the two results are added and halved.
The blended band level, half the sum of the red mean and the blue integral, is 24.5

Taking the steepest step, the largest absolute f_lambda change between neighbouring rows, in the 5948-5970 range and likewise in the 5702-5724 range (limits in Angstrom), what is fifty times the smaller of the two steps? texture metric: 35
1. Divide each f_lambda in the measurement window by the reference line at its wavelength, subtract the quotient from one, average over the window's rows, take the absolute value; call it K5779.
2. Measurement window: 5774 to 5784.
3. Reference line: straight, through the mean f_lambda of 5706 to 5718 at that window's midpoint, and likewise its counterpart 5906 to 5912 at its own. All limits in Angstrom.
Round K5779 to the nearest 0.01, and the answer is 0.01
